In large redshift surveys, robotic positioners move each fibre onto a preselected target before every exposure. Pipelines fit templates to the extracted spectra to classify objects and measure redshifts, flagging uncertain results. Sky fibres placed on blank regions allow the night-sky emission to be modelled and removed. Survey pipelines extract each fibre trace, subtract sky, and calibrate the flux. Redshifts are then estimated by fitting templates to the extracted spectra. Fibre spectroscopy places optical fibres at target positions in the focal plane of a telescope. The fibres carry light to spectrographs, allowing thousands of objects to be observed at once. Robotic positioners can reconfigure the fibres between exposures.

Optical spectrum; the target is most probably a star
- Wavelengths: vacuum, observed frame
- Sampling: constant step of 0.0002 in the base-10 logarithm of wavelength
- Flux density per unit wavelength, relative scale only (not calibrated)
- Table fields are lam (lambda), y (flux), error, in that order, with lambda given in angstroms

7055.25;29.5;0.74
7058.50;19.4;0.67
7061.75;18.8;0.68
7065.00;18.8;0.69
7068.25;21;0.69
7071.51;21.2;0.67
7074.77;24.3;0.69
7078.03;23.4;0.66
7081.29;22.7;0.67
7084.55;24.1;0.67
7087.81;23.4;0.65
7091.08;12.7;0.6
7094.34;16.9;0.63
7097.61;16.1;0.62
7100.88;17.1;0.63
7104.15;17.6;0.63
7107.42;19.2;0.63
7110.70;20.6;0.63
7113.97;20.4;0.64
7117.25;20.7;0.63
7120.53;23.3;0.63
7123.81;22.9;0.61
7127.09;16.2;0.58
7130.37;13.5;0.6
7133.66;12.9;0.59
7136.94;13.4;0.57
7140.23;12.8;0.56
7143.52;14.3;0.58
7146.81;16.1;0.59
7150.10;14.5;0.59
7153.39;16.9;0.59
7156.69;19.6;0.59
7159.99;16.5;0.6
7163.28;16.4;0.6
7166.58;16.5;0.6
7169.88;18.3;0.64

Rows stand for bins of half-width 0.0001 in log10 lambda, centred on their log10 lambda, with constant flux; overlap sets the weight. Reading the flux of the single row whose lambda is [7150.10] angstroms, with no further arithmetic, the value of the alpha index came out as 14.5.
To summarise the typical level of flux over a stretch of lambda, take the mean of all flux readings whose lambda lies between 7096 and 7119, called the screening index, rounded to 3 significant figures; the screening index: 18.8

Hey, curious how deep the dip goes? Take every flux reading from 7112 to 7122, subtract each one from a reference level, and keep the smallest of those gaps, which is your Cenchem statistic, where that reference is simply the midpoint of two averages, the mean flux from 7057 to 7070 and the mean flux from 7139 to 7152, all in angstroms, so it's -6.3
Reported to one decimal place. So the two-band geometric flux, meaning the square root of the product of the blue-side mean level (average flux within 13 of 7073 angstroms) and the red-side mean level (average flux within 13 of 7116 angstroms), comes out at 20.9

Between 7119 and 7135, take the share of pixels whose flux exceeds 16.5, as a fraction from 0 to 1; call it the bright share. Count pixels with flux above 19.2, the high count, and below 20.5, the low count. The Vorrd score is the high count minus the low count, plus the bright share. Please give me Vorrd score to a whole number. -1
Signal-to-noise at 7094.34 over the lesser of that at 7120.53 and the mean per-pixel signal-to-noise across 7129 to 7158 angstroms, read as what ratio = 1.1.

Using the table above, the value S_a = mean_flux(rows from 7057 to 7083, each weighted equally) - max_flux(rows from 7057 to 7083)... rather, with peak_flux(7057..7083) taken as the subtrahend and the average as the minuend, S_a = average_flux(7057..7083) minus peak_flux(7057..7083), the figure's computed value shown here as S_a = -3.1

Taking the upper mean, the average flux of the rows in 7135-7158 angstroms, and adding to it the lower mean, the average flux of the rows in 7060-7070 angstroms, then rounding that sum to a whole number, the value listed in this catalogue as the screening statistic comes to 35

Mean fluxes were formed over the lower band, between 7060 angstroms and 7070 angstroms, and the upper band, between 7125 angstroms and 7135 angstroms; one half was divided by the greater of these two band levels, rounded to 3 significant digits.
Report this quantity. 0.0256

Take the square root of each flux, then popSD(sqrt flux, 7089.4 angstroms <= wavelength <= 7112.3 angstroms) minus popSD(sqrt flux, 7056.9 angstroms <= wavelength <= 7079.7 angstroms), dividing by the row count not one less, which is 0.1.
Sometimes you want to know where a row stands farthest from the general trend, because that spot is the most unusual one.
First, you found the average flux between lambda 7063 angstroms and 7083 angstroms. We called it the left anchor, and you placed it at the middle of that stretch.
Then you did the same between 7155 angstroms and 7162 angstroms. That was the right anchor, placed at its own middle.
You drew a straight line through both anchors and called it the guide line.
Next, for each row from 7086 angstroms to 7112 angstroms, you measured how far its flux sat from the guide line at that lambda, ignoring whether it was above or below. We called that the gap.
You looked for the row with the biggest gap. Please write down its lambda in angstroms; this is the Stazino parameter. 7091.08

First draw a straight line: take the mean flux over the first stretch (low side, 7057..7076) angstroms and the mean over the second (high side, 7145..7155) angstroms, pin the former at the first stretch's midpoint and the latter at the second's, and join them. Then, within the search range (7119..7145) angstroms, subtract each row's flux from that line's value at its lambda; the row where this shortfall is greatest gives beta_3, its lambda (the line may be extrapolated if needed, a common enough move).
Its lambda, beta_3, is 7133.66 angstroms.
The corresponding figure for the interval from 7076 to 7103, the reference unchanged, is 7091.08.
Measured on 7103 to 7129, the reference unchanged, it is 7127.09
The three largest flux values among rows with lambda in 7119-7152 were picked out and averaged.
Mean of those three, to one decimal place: 20.8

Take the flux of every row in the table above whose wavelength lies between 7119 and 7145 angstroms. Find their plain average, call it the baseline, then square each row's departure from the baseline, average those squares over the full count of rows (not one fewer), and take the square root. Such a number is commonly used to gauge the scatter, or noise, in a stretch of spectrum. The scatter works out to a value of 4.1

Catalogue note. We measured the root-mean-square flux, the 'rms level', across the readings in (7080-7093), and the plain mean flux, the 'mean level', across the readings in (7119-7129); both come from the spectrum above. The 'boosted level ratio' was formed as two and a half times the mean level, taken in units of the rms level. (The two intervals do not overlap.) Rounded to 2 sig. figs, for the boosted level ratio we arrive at 2.4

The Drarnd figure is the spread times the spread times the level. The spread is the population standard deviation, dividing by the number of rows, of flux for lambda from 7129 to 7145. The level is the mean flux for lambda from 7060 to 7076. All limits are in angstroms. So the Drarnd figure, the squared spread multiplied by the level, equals 6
